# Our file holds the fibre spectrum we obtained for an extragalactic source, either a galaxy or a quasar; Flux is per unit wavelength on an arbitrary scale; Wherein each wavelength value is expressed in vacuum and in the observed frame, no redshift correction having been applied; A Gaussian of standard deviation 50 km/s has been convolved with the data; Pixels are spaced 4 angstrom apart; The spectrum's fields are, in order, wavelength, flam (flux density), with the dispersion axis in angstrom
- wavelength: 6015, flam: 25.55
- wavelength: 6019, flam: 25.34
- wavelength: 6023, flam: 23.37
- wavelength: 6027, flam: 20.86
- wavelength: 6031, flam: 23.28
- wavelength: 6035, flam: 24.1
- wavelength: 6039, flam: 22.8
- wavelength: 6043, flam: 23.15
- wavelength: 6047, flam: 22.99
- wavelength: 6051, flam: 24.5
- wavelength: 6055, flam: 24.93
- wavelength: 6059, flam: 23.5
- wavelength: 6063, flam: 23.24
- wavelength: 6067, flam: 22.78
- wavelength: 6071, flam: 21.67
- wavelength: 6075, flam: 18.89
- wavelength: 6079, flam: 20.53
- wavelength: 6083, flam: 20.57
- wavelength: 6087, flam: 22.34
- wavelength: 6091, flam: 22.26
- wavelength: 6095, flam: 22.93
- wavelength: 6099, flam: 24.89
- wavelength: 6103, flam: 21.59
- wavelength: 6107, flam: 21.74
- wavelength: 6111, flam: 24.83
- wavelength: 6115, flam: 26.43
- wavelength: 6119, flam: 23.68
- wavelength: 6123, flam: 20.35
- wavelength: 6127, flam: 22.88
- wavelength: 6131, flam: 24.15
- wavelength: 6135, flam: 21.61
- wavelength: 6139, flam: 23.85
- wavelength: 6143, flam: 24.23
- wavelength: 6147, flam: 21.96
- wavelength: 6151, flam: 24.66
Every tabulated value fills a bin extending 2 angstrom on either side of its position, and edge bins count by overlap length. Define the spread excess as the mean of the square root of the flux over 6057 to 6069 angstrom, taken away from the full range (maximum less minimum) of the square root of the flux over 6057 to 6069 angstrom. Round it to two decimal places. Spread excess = -4.74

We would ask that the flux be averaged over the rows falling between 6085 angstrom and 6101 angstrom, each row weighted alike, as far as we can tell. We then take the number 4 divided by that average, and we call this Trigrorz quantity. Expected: 0.173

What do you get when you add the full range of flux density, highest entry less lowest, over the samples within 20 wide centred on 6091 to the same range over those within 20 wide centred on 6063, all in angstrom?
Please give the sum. 7.6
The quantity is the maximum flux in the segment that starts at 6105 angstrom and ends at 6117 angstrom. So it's 26.43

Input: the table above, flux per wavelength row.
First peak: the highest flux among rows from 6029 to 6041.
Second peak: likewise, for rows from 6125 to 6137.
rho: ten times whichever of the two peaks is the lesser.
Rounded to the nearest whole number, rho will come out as 241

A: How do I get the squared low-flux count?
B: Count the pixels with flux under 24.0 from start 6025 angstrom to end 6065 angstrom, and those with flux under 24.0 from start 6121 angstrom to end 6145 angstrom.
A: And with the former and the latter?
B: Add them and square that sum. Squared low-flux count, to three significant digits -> 121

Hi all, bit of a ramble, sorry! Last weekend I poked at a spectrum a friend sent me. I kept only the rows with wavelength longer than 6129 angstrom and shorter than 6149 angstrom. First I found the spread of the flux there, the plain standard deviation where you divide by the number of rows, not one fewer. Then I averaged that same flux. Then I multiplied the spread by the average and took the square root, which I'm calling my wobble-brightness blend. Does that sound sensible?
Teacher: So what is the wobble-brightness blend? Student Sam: 5.1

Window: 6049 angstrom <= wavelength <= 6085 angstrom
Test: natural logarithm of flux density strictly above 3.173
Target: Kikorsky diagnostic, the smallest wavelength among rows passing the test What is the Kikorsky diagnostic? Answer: 6051 angstrom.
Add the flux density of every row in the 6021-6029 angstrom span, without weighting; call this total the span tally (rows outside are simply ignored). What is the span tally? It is 44.2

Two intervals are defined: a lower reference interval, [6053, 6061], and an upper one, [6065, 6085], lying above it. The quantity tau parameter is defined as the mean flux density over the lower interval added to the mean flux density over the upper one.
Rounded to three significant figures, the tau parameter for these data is 45.1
